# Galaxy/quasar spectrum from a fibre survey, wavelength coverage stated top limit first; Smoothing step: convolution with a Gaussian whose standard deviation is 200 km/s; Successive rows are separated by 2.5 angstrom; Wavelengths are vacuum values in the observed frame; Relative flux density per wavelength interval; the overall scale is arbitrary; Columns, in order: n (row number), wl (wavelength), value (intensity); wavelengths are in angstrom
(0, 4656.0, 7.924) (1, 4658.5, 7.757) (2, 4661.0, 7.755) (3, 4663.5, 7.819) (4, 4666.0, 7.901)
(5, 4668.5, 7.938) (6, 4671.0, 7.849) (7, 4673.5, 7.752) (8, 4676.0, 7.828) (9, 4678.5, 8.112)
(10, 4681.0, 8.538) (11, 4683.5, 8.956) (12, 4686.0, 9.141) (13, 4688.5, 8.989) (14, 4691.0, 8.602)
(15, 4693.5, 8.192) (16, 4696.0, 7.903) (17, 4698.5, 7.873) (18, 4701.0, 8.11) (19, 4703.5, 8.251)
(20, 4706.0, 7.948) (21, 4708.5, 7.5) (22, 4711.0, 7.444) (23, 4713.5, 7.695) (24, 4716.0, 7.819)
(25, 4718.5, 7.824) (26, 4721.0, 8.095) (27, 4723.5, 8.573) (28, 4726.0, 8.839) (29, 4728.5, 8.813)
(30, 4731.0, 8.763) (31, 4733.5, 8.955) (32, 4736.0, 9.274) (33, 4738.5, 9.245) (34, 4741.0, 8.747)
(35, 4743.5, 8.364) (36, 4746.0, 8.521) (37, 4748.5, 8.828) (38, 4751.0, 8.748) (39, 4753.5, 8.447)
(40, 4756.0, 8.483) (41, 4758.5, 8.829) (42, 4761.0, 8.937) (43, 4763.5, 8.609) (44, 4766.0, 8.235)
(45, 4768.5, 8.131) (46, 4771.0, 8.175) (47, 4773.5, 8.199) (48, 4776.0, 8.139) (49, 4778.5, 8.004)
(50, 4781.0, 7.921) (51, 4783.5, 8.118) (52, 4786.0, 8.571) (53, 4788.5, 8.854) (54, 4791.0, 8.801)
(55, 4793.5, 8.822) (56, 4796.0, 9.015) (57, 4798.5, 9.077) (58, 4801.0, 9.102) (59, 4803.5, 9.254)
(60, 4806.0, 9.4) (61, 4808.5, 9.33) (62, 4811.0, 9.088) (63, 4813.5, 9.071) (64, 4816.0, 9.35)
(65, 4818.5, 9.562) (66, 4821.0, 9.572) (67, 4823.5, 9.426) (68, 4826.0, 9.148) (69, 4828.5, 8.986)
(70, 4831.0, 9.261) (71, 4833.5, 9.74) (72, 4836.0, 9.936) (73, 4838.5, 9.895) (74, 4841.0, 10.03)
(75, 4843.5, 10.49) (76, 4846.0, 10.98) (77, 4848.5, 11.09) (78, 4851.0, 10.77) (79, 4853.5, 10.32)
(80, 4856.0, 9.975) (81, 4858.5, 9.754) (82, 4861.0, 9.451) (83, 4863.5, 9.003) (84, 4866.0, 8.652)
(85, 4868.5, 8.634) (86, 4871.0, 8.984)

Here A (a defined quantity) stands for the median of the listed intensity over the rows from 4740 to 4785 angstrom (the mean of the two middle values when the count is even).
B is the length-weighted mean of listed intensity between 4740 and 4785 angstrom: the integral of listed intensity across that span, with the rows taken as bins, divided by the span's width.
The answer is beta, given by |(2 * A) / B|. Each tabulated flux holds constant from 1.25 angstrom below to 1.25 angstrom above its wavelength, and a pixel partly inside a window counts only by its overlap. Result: 2.00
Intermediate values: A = 8.4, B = 8.41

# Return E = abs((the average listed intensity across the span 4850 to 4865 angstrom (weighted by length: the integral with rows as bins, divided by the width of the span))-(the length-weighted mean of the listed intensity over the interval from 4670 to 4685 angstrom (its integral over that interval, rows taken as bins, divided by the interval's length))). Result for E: 1.6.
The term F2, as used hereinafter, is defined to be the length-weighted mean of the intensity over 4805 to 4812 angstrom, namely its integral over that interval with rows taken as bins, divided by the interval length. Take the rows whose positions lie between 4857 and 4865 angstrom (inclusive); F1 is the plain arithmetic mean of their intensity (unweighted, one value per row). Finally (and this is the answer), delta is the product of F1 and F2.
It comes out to 87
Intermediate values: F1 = 9.4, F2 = 9.3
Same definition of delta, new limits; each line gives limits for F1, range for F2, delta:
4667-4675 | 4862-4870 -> 69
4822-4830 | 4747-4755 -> 80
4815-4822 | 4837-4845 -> 96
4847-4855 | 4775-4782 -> 86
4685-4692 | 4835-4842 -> 89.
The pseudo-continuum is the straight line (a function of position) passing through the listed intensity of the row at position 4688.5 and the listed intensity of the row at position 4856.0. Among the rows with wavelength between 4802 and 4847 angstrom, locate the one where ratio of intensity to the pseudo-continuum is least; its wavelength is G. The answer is 4828.5 angstrom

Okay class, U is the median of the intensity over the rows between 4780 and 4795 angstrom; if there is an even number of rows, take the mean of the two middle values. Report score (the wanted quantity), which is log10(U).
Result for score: 0.939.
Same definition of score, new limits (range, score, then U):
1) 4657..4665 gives 0.890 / 7.8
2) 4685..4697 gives 0.935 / 8.6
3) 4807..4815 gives 0.958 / 9.1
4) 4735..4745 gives 0.954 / 9.0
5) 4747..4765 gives 0.942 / 8.7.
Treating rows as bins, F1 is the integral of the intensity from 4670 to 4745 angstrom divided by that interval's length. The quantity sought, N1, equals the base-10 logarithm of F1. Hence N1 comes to 0.921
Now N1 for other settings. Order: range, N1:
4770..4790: 0.917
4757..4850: 0.960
